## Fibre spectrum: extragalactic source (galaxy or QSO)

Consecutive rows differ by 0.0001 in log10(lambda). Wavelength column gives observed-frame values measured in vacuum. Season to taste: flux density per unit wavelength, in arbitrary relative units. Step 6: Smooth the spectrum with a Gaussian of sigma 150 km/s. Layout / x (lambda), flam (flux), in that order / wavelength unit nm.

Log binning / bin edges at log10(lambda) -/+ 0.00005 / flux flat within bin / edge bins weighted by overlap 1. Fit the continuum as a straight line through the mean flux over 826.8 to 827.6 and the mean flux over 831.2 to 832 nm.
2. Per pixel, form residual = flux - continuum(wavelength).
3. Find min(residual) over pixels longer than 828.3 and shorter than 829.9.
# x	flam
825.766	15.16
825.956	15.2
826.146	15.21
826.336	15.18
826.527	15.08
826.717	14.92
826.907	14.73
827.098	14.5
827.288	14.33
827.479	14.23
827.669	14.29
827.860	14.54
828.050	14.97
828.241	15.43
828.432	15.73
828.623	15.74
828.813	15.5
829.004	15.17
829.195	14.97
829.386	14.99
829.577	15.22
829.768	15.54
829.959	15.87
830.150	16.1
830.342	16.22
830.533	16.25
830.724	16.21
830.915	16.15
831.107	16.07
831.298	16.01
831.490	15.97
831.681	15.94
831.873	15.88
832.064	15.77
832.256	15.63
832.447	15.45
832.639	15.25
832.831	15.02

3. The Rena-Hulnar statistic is -0.21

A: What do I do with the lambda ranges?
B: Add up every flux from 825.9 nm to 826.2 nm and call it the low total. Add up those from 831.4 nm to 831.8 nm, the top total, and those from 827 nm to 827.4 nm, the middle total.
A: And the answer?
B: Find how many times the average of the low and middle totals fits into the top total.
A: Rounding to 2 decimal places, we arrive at 1.08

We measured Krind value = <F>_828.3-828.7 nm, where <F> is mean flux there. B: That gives 15.7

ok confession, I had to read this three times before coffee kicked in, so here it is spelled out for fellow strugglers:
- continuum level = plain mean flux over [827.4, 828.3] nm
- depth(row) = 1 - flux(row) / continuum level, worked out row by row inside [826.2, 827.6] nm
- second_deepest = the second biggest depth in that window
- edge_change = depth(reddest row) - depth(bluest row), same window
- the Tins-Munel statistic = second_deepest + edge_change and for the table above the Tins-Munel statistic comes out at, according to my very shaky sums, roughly 0.09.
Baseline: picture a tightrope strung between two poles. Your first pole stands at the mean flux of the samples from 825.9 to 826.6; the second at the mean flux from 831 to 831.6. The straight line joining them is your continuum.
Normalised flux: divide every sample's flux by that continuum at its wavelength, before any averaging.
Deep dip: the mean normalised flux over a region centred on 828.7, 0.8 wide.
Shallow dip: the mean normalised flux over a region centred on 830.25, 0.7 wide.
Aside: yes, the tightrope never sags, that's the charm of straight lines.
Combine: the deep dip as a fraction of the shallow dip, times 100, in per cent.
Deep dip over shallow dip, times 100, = 98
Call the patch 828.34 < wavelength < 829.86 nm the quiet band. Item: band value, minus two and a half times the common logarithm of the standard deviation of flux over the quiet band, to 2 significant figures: 1.3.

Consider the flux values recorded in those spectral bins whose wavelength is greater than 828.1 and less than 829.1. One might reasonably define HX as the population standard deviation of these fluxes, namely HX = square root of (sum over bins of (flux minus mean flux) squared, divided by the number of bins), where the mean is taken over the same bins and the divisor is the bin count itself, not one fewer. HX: 0.21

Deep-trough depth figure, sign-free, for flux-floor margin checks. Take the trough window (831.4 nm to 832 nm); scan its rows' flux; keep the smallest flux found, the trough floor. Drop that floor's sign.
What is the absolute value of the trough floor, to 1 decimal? 15.9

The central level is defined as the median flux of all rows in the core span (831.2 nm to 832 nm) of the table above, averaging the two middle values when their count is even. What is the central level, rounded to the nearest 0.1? 16.0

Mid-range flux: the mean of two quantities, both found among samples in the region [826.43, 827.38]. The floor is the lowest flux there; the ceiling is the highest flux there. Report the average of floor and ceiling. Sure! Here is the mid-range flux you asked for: 14.7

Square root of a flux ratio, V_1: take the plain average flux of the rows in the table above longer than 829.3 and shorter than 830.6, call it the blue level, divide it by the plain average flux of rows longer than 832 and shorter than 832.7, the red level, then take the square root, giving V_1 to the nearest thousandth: 1.007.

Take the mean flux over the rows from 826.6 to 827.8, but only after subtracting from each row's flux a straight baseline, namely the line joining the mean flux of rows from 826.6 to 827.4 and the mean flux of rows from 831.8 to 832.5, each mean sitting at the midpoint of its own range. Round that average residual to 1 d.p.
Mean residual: -0.2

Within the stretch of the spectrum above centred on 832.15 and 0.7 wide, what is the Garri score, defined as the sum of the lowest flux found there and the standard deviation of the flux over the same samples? 15.6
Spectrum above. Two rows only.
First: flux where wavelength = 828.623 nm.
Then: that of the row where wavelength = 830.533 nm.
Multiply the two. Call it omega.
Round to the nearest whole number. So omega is 256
